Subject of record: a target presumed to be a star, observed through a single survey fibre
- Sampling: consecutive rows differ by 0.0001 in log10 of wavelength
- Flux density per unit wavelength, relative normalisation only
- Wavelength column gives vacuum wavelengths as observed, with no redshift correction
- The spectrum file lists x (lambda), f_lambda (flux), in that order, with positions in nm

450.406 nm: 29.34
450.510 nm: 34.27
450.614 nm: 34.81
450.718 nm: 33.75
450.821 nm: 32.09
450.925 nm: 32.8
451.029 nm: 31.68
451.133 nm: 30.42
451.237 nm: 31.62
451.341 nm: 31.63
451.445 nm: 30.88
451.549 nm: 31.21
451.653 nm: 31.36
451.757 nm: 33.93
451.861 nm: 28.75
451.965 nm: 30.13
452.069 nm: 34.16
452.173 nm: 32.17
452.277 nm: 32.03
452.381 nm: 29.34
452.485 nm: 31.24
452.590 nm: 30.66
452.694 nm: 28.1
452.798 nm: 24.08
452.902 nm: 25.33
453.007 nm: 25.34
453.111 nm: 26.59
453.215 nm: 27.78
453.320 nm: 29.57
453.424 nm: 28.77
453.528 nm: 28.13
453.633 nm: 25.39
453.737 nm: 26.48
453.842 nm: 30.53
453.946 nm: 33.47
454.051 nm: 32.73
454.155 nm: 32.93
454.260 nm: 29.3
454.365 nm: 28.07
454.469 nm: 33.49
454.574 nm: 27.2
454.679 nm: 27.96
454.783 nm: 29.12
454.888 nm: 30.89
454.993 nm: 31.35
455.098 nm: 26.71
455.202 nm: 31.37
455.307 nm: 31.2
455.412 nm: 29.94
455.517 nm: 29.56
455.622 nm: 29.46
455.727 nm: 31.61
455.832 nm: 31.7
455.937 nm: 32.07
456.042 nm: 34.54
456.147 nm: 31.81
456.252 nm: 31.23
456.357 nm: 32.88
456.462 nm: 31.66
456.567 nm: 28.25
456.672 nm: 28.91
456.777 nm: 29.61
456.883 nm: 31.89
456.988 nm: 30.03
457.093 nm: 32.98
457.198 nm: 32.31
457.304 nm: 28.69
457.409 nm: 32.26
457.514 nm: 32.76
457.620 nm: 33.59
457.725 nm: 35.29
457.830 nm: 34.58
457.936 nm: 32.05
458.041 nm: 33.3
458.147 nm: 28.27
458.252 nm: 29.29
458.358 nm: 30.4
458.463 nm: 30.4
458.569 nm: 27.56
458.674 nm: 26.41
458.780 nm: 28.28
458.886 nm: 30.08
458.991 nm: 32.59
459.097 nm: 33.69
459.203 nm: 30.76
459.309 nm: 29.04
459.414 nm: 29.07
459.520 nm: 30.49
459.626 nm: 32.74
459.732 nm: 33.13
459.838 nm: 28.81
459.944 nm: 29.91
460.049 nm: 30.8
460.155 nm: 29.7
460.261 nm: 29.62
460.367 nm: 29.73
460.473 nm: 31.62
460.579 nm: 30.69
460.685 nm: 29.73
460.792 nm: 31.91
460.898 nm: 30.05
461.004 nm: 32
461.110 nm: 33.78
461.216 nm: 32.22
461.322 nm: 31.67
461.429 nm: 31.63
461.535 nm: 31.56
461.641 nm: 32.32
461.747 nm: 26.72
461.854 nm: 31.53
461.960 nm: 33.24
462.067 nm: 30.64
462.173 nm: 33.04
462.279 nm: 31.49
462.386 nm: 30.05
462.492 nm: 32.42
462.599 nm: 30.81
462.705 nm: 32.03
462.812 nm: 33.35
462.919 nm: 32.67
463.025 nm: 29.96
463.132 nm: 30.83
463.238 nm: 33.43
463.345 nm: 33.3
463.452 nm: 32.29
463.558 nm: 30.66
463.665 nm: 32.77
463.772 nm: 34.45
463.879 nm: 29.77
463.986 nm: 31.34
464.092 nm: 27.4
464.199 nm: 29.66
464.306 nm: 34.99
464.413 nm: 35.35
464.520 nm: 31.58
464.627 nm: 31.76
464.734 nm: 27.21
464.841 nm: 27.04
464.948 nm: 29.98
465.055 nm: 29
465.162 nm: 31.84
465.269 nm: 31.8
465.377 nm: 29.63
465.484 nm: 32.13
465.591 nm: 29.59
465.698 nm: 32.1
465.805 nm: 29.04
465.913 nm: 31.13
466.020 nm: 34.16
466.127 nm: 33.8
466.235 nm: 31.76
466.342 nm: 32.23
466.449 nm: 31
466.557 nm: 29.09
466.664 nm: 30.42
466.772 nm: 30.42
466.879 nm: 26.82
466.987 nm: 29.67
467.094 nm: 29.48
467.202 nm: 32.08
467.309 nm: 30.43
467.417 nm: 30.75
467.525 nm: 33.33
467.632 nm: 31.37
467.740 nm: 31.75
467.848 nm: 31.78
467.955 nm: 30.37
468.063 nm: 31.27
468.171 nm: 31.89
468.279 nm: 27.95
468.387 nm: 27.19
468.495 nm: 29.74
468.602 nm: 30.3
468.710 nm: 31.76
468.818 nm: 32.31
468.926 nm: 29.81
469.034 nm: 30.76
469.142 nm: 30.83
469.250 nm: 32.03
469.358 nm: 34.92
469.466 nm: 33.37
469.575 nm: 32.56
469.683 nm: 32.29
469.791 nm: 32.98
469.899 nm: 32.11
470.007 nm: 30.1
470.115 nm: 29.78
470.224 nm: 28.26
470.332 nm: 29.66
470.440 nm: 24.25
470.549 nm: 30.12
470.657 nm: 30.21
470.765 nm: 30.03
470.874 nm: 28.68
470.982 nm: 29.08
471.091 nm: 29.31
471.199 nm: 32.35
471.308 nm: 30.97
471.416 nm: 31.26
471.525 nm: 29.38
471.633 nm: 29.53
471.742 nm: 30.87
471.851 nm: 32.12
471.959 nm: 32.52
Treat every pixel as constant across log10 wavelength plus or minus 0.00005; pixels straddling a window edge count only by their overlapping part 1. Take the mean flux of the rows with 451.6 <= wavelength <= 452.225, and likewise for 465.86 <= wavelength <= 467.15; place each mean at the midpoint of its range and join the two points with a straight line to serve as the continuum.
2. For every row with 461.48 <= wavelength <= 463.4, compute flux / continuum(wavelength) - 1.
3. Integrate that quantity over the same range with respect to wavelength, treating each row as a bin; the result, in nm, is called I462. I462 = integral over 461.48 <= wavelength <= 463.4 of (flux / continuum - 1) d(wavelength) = 0.03 nm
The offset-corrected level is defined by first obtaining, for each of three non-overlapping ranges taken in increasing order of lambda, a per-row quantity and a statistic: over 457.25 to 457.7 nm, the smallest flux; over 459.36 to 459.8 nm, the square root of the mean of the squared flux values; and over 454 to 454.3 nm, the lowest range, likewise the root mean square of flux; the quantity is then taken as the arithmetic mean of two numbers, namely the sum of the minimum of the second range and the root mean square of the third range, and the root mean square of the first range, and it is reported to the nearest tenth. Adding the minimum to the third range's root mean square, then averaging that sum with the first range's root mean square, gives 45.9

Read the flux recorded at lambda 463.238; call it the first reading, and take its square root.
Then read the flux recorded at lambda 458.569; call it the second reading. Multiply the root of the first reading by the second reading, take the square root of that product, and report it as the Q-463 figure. 12.6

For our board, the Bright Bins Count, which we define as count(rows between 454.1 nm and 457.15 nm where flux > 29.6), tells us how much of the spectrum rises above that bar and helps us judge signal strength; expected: 19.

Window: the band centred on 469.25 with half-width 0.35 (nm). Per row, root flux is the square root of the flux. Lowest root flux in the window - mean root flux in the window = -0.20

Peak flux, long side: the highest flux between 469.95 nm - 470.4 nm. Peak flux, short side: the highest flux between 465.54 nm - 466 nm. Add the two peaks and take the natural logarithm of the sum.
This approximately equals 4.13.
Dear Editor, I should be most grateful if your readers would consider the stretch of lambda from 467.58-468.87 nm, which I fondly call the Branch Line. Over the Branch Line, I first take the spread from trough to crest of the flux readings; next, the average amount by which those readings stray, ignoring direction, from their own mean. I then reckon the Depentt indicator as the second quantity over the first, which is 0.249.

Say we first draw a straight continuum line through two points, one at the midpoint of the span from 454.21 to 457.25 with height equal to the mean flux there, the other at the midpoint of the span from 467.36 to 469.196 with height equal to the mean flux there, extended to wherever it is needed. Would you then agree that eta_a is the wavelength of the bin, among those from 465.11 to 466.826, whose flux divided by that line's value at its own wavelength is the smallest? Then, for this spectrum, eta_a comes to 465.805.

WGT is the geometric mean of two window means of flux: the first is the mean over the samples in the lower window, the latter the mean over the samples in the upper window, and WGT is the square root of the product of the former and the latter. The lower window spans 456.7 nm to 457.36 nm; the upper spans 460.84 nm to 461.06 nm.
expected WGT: 31.0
